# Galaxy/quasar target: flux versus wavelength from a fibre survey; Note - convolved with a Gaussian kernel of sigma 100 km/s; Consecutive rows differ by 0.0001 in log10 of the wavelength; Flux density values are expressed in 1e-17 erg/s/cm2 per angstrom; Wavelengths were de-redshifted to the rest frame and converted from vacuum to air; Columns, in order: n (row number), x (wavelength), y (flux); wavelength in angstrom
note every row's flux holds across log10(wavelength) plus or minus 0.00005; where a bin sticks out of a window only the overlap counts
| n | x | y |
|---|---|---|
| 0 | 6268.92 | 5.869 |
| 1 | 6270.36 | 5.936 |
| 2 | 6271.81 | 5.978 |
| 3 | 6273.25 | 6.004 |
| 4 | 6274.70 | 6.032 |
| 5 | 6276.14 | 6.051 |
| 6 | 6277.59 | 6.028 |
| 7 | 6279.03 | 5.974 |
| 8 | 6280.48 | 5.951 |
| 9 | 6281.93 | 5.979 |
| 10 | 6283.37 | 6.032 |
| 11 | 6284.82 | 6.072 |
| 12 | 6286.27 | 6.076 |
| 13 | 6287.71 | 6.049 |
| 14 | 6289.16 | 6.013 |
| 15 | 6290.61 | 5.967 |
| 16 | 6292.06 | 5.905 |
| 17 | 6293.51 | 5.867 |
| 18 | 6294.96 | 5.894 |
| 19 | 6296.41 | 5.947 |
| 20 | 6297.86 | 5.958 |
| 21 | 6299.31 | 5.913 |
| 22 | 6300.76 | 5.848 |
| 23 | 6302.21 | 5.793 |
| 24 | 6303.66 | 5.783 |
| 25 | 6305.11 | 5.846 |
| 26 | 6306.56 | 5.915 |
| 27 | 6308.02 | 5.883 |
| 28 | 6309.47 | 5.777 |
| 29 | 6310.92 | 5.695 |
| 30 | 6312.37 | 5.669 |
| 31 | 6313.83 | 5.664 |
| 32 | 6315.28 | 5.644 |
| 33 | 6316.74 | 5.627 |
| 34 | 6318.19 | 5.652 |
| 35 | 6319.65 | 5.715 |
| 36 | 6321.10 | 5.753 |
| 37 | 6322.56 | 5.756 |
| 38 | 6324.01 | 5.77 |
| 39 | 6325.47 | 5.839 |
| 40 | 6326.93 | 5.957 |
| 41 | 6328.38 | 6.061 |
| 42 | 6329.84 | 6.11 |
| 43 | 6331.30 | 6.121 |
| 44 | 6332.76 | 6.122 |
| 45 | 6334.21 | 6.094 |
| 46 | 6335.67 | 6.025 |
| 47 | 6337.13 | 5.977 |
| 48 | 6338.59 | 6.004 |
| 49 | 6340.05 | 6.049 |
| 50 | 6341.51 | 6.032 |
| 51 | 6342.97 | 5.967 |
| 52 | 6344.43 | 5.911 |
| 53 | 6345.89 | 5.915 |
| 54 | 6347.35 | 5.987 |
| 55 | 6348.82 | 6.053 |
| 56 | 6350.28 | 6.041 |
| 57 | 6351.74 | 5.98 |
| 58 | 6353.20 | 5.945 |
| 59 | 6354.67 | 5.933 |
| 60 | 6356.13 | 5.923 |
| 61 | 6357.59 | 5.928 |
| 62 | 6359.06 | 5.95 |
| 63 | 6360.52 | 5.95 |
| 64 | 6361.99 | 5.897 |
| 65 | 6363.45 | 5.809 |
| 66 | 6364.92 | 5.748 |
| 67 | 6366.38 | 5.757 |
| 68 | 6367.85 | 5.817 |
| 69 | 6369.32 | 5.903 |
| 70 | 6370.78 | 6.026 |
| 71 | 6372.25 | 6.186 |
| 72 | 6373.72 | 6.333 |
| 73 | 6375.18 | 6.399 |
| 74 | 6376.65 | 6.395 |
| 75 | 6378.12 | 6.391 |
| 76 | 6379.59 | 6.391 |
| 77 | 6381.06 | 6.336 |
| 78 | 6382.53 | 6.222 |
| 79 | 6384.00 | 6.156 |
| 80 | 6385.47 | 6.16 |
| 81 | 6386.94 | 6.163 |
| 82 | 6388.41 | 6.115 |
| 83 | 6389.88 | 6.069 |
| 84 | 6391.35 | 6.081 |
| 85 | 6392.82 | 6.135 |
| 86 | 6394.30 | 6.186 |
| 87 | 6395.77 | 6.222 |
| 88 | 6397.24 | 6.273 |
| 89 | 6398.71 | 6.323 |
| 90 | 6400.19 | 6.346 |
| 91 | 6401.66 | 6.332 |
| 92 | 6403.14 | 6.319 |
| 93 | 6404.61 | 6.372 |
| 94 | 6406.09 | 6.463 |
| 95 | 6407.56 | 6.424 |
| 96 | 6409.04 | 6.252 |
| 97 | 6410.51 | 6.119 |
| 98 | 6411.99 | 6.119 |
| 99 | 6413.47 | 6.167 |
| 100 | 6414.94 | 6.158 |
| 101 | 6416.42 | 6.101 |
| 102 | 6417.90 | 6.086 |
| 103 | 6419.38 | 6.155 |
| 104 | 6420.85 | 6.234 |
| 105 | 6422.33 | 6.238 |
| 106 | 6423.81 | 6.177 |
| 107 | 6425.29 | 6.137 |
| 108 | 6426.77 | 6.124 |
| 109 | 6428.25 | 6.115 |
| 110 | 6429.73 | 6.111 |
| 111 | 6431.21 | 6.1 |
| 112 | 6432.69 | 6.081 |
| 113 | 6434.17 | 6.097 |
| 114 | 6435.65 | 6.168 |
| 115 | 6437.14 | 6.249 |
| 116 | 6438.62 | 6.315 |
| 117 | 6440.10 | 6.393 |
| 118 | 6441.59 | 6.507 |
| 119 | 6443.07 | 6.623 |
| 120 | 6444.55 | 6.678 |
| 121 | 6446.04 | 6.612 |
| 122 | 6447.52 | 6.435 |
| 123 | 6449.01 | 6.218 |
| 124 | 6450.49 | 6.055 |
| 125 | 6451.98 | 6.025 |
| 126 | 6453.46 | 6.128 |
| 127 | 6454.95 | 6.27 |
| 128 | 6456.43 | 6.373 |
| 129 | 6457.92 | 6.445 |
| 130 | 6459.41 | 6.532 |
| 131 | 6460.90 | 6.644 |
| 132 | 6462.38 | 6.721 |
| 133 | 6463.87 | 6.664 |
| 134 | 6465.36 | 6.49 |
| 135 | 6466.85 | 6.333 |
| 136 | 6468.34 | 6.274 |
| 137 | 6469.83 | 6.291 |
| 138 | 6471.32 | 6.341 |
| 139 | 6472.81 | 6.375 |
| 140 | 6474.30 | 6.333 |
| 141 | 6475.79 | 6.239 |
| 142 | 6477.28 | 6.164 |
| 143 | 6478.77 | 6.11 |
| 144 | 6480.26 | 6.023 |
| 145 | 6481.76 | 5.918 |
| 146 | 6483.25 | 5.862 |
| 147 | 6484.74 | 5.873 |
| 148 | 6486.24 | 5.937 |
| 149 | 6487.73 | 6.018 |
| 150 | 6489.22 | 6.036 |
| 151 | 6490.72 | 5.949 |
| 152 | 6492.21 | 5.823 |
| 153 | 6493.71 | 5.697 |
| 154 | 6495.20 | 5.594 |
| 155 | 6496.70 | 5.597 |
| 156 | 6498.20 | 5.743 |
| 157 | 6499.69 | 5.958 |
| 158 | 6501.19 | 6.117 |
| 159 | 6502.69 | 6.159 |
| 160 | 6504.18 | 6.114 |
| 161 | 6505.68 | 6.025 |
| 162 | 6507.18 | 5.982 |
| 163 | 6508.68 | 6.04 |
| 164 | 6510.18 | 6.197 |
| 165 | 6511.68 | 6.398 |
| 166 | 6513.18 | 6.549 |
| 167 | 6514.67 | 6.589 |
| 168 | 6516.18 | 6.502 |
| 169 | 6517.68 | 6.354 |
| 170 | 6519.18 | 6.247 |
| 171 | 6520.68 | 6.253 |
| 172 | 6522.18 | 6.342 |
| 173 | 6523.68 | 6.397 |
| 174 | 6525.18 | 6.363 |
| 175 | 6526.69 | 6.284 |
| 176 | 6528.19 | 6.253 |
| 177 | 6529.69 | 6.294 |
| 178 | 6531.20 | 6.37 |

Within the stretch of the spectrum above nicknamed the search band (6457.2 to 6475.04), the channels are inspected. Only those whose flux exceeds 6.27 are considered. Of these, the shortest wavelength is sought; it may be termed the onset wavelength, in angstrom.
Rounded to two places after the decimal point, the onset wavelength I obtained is 6457.92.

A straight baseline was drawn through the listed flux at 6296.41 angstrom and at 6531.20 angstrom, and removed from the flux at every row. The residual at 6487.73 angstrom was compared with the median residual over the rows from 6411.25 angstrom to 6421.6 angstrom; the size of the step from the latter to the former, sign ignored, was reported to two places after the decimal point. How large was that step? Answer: 0.26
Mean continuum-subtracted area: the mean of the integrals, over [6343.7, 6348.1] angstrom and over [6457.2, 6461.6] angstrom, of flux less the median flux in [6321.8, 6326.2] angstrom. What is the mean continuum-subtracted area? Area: 2.1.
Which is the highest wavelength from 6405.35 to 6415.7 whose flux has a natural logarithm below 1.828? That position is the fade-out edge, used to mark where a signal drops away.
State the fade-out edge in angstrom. 6414.94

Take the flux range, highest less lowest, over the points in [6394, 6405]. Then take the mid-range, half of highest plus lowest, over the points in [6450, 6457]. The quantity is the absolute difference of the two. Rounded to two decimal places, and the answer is 6.01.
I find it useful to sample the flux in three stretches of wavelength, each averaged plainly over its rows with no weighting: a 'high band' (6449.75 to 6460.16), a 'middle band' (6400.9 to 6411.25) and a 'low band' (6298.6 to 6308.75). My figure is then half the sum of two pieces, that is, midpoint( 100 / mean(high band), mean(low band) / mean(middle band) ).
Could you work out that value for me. 8.45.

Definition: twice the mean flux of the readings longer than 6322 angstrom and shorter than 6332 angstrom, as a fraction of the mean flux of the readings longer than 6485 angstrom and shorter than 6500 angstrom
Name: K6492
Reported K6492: 2.04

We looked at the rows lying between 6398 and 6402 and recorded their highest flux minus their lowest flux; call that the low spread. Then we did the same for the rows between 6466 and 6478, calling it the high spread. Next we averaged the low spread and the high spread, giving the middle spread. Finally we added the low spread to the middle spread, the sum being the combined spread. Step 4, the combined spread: 0.14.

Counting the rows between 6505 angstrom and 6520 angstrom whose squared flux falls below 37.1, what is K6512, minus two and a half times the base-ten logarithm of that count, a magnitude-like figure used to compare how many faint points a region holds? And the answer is -1.2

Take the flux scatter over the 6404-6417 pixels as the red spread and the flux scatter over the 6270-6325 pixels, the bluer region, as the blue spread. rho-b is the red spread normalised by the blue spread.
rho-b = 1.0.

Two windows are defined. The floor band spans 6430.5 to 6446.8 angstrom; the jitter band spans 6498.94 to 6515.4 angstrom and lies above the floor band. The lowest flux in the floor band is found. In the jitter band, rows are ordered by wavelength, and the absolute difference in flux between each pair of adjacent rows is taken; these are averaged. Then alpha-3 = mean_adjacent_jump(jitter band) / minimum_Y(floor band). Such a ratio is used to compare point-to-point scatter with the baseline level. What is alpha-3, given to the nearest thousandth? 0.016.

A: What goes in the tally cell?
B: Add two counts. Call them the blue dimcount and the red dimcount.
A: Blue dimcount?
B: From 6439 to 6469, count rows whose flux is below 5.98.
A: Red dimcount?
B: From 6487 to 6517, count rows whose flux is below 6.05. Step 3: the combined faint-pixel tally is 12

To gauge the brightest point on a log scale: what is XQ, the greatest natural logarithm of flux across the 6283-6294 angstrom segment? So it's 1.80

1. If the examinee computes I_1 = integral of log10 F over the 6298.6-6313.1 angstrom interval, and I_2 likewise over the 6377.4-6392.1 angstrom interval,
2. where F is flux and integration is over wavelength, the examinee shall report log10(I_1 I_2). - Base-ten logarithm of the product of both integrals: 2.11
